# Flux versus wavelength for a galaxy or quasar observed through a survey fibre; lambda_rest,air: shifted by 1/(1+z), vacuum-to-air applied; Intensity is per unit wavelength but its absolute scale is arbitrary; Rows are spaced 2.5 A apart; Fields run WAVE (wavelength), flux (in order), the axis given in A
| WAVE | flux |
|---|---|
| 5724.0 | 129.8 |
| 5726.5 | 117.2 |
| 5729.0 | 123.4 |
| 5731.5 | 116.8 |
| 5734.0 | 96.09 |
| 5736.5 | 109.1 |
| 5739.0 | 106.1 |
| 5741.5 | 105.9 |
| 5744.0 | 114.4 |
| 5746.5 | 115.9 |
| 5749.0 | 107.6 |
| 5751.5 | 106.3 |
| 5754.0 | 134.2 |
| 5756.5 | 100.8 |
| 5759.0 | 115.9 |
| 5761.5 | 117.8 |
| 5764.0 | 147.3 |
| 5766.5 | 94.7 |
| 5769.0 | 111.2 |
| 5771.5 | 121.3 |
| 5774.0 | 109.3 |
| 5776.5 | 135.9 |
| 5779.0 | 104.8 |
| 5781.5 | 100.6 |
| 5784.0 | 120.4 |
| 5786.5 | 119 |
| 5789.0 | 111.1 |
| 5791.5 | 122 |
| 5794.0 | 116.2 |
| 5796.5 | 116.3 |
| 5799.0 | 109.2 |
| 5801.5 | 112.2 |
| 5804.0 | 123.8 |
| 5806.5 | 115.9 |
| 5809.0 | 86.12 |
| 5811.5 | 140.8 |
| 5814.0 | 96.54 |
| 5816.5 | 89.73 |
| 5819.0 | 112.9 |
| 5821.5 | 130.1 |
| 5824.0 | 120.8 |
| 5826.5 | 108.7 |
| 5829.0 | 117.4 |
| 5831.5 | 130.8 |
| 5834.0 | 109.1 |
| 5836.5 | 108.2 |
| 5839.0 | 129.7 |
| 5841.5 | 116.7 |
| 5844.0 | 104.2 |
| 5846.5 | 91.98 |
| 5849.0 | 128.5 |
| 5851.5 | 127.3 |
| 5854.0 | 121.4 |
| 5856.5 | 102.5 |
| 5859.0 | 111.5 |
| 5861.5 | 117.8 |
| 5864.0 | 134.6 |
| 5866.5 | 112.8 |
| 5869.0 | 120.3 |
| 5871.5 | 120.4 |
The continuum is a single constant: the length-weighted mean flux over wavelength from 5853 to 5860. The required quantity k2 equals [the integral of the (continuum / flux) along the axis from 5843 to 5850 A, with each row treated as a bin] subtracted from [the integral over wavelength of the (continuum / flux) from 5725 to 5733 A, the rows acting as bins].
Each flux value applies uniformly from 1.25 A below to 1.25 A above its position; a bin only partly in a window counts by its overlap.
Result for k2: 0.1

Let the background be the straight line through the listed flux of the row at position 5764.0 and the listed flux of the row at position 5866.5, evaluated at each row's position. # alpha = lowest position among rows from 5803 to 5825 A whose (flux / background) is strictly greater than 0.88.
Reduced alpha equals 5804.0 A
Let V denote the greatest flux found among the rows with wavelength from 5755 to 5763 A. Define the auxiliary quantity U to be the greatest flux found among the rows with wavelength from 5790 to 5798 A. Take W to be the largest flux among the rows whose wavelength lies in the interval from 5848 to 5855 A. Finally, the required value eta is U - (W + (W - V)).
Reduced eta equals -17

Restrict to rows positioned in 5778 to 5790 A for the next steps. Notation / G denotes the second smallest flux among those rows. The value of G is 104.8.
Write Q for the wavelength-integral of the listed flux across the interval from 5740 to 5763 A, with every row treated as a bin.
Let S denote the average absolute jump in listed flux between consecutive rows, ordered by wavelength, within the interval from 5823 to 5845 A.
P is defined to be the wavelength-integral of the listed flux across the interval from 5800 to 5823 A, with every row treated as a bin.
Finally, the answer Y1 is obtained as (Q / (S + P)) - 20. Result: -19.0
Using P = 2578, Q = 2610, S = 13.0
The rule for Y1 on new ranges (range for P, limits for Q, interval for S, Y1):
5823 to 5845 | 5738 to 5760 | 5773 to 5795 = -19.0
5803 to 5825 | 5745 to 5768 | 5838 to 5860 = -18.9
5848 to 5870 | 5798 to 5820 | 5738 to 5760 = -19.1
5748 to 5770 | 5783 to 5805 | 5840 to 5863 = -19.0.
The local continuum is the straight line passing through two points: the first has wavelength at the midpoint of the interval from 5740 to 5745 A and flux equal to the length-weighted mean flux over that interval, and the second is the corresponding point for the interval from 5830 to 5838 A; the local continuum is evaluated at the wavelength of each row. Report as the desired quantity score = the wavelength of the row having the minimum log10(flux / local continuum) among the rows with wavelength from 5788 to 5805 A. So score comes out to 5799.0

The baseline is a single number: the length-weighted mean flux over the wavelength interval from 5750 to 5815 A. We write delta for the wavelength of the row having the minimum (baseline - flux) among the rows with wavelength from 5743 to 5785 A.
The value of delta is 5764.0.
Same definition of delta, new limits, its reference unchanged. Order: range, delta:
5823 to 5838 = 5831.5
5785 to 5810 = 5804.0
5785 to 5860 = 5811.5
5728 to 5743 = 5729.0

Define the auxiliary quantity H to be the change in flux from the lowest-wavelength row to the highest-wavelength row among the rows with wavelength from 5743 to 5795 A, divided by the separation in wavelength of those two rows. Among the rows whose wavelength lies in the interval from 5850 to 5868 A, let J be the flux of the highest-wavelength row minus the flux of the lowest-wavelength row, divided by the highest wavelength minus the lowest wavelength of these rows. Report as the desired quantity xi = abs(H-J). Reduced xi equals 1.00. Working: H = 0.04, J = -1.0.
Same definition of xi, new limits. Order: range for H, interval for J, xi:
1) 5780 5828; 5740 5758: 0.52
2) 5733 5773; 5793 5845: 0.91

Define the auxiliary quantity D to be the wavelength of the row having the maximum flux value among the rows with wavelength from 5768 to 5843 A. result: 5811.5 A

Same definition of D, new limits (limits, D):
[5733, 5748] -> 5746.5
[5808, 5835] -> 5811.5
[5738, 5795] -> 5764.0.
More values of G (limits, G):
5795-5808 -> 112.2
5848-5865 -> 111.5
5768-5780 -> 109.3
